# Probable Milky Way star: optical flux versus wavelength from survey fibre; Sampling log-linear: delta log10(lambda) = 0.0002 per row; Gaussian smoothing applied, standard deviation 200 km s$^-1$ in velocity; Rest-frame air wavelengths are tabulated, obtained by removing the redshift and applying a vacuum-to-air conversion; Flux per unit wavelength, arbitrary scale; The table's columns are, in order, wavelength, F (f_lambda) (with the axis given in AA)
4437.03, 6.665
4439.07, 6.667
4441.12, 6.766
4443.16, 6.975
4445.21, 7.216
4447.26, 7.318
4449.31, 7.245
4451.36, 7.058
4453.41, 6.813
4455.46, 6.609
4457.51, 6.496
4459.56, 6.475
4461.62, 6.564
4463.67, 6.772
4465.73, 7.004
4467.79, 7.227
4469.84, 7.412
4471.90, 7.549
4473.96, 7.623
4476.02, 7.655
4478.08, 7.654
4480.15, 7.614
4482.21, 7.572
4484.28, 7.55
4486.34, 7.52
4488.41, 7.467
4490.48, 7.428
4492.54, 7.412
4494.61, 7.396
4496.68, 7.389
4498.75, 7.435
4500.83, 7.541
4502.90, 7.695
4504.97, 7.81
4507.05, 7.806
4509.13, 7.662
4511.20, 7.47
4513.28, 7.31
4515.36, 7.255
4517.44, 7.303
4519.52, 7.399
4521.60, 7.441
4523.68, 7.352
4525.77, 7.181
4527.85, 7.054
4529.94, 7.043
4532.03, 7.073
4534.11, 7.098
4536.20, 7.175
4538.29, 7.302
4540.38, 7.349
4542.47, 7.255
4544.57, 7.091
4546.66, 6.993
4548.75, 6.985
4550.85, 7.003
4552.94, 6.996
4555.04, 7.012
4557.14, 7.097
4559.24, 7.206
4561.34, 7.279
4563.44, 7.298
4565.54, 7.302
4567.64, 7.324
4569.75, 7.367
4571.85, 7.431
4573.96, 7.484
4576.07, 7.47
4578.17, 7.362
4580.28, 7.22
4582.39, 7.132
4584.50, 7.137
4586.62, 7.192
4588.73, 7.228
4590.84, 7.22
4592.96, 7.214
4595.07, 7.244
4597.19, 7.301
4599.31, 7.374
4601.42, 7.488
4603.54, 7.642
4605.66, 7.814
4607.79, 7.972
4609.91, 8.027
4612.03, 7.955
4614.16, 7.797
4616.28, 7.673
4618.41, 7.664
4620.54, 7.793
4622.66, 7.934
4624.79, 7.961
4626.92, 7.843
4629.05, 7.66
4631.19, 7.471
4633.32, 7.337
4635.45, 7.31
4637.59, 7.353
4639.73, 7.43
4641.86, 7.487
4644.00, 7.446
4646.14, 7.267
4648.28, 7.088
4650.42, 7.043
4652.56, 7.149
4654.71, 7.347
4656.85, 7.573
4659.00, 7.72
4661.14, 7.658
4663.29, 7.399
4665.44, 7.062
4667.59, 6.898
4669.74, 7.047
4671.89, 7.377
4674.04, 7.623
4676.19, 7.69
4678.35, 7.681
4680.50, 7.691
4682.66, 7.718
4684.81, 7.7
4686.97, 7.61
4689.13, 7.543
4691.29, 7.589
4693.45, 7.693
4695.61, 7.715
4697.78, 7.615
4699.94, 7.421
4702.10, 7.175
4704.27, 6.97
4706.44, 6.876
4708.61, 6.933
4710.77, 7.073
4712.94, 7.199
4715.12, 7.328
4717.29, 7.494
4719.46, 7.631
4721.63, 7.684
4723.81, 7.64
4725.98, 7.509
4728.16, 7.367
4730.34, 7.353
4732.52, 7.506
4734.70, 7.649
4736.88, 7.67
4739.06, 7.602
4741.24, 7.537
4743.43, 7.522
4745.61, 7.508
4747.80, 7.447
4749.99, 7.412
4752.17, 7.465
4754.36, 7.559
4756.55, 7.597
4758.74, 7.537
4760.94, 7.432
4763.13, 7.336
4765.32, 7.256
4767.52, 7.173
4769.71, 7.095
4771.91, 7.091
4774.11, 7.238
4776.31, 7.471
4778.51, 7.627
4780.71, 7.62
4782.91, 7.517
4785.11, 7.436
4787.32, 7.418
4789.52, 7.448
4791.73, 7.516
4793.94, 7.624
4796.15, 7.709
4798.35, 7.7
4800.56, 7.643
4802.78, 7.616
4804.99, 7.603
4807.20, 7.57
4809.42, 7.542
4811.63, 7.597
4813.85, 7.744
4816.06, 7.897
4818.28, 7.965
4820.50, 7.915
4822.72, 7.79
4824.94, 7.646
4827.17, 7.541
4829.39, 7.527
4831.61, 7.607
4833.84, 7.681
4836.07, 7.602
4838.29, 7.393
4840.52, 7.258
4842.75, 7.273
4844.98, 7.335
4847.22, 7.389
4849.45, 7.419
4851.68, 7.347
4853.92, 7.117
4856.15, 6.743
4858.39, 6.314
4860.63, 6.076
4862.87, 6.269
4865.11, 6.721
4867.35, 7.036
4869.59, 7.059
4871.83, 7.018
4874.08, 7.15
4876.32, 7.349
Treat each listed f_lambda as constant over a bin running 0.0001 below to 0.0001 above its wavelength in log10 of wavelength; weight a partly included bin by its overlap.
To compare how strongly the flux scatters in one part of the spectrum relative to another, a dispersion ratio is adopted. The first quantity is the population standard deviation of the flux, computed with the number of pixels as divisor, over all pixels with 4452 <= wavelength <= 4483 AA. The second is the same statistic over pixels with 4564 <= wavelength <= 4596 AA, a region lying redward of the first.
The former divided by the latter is 4.2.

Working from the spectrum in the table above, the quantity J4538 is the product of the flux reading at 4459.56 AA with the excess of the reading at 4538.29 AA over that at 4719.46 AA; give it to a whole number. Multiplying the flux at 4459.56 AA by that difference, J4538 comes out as -2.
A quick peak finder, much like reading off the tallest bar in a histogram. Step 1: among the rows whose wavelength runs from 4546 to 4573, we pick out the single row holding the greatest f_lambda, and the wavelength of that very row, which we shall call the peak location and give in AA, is 4571.85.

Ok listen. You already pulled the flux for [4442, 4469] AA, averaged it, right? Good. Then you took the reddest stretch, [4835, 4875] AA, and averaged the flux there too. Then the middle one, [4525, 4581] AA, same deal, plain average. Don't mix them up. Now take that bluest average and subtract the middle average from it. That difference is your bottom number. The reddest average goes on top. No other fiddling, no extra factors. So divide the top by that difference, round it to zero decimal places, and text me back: -24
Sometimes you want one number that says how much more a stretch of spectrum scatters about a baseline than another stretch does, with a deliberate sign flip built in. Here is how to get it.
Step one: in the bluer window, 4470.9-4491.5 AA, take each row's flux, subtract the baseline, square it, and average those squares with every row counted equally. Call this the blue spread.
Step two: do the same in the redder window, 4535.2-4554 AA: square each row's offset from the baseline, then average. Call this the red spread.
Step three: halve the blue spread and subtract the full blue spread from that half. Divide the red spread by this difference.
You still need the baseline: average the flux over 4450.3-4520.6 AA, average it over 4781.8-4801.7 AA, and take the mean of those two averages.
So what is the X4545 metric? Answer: -11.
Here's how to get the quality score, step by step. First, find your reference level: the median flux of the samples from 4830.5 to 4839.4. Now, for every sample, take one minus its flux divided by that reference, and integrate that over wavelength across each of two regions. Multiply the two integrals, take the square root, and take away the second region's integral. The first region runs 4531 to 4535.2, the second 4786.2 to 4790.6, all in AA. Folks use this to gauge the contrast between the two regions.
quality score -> 0.069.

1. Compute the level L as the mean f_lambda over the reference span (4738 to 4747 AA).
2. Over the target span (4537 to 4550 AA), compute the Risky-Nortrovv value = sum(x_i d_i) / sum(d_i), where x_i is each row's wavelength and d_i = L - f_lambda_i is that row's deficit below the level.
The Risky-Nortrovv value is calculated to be 4544.8 AA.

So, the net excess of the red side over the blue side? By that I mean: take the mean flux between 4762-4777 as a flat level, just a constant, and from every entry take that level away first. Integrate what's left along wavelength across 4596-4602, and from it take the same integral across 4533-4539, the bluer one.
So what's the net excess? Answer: 1.2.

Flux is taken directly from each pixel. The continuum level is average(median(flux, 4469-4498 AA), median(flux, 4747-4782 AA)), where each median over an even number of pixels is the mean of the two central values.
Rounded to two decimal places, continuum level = 7.49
